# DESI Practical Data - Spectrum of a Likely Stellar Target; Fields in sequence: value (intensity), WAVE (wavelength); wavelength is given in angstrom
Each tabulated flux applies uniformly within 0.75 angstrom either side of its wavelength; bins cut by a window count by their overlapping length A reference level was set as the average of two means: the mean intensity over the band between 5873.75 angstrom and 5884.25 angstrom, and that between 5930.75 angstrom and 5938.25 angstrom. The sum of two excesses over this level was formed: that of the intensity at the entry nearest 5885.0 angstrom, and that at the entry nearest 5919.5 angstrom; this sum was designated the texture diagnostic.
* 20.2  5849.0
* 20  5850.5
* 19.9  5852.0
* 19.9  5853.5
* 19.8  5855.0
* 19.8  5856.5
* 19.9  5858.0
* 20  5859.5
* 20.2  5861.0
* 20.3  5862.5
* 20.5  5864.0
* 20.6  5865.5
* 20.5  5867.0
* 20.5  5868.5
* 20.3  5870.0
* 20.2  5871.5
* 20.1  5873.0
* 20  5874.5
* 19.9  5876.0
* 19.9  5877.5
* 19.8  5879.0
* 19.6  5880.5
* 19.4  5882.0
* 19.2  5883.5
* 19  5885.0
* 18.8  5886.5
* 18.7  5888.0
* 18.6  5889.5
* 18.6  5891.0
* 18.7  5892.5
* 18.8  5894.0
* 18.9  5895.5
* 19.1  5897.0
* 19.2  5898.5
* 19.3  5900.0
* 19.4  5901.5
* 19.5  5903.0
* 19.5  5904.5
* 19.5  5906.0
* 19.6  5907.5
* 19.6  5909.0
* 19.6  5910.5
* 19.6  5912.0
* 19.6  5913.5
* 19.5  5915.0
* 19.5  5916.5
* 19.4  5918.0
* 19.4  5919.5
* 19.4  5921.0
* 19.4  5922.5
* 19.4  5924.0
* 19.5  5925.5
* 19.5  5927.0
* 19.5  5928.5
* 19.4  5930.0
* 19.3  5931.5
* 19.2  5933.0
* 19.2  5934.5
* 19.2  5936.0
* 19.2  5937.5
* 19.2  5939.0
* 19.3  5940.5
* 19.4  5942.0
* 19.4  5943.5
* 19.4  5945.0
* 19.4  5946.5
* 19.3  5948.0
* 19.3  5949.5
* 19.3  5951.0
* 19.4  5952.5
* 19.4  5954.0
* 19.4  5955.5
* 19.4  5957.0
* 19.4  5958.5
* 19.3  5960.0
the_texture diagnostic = -0.5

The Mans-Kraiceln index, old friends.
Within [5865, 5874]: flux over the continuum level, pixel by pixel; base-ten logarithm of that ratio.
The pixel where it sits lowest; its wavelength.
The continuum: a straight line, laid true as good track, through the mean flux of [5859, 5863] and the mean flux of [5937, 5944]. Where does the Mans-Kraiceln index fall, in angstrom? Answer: 5873.0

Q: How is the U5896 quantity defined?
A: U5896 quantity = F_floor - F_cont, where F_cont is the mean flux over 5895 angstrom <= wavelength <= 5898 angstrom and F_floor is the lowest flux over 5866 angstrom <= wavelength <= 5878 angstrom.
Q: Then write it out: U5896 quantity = 0.9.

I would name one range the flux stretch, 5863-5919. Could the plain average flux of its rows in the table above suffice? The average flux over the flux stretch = 19.5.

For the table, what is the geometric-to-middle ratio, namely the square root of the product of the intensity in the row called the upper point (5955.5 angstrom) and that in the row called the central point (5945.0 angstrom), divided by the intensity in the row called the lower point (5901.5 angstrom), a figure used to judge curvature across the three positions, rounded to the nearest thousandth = 1.000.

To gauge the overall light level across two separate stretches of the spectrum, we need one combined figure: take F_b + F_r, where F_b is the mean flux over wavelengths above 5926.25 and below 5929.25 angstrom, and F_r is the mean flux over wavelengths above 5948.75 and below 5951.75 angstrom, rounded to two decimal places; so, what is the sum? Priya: 38.80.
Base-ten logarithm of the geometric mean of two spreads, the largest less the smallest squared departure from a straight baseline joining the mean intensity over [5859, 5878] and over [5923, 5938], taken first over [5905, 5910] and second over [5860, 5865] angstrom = -1.4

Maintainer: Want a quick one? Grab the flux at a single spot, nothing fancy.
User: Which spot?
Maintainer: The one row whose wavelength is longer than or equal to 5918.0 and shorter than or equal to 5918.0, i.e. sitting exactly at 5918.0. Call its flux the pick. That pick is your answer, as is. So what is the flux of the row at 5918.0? 19.4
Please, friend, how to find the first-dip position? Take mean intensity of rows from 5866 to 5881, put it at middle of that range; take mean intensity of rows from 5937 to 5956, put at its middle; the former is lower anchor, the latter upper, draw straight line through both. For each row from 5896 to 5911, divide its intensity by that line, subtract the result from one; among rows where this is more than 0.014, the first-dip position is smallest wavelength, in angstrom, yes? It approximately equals 5897.0 angstrom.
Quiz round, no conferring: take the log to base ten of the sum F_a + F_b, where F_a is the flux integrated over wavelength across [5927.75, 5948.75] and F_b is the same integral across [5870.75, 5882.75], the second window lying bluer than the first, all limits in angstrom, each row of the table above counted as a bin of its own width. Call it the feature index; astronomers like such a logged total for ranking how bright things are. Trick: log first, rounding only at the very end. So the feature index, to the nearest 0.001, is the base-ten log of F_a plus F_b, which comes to 2.809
